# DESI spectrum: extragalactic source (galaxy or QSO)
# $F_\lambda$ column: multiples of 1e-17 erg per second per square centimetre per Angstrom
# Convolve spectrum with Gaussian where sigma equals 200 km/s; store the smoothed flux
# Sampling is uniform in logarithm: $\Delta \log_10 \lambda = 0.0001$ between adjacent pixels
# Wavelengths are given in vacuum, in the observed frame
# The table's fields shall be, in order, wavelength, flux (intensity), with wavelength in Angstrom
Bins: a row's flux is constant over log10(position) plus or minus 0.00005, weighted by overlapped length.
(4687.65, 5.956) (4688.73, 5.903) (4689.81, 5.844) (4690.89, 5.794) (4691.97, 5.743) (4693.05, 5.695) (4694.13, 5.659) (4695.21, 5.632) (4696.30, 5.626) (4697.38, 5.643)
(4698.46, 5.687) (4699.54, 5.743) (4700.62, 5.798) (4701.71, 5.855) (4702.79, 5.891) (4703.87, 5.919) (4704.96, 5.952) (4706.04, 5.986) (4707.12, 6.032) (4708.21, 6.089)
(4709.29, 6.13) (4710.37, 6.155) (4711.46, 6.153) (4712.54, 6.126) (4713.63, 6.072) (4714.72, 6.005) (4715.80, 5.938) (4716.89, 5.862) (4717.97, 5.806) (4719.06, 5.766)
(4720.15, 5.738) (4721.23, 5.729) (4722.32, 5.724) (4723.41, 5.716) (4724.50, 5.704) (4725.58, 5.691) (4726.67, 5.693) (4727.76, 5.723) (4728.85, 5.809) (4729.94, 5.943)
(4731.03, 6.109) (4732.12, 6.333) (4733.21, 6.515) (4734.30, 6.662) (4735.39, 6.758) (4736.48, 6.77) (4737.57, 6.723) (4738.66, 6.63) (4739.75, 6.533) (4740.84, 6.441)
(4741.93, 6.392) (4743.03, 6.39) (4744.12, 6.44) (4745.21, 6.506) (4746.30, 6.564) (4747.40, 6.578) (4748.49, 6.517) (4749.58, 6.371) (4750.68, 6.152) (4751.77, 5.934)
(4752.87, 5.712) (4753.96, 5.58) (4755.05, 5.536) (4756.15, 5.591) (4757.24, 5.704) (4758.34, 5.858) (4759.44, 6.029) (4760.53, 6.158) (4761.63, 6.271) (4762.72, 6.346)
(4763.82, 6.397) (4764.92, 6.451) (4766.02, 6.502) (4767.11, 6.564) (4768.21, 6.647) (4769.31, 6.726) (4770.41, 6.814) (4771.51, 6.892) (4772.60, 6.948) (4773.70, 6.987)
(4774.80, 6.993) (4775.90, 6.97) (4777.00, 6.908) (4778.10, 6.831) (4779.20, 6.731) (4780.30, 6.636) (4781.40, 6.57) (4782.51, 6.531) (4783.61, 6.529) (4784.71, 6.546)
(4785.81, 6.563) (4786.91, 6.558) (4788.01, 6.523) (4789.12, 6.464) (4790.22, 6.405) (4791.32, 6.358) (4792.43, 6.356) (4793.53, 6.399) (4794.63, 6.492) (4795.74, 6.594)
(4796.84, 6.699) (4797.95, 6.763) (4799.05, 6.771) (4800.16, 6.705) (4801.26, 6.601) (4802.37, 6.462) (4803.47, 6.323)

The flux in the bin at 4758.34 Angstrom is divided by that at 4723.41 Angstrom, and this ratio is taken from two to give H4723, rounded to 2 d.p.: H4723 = 0.98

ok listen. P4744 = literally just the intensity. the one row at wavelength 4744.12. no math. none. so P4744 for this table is 6.44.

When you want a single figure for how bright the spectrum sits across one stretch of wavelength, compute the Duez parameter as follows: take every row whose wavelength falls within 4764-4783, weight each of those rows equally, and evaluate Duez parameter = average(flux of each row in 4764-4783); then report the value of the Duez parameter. 6.7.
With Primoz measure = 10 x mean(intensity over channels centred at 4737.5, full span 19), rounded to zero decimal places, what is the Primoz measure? 64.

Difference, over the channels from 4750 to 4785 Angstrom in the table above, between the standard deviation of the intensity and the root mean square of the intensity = -5.97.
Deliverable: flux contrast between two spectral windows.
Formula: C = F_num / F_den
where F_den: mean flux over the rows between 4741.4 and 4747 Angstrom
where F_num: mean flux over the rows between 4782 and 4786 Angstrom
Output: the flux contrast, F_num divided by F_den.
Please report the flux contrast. 1.01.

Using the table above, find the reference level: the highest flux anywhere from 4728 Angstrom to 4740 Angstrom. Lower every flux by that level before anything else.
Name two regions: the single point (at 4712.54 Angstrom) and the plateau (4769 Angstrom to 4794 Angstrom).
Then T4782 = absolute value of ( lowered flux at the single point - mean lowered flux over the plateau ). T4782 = 0.54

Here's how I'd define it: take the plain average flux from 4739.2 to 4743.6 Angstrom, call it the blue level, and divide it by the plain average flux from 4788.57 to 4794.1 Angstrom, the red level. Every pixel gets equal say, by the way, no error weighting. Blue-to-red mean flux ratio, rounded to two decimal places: 1.01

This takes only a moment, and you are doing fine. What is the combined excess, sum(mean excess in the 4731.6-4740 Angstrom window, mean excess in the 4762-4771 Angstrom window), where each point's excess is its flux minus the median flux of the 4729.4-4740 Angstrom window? 0.0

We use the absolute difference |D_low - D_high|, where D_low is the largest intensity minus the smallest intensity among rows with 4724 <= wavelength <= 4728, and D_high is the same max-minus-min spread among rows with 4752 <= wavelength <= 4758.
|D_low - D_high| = 0.14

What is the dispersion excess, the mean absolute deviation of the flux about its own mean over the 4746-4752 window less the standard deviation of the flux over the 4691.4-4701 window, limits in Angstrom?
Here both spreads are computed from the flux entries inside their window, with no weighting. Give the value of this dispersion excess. 0.15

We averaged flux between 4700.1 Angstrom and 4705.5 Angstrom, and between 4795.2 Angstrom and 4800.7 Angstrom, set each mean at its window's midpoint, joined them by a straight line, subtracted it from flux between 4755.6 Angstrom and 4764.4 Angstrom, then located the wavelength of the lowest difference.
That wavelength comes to 4756.15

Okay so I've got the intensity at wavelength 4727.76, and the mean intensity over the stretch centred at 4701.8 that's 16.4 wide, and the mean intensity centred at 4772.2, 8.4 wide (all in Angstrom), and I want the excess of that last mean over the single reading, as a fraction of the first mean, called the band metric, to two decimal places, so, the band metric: 0.20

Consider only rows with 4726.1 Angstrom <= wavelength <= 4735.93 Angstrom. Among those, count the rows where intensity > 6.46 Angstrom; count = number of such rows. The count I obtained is 3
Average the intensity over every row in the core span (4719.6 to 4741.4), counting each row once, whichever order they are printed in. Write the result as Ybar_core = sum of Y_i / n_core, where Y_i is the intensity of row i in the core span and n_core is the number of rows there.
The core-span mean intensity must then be 6.15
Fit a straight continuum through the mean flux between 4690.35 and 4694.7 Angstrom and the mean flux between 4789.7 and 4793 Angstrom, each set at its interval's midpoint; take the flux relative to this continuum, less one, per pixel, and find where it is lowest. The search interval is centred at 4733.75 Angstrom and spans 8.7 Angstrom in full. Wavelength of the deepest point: 4729.94 Angstrom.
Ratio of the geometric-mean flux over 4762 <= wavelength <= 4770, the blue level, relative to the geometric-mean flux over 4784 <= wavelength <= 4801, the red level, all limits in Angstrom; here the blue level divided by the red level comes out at 1.00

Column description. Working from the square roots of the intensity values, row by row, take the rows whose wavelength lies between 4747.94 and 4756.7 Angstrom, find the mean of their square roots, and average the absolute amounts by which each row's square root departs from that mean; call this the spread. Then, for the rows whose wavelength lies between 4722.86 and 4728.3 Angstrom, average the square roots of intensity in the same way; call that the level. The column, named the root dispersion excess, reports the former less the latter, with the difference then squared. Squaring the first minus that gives 5.40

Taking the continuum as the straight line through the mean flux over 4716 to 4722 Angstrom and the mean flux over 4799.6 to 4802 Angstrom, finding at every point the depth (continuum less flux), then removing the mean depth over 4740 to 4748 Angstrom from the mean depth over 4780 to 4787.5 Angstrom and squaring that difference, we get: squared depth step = 0.11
